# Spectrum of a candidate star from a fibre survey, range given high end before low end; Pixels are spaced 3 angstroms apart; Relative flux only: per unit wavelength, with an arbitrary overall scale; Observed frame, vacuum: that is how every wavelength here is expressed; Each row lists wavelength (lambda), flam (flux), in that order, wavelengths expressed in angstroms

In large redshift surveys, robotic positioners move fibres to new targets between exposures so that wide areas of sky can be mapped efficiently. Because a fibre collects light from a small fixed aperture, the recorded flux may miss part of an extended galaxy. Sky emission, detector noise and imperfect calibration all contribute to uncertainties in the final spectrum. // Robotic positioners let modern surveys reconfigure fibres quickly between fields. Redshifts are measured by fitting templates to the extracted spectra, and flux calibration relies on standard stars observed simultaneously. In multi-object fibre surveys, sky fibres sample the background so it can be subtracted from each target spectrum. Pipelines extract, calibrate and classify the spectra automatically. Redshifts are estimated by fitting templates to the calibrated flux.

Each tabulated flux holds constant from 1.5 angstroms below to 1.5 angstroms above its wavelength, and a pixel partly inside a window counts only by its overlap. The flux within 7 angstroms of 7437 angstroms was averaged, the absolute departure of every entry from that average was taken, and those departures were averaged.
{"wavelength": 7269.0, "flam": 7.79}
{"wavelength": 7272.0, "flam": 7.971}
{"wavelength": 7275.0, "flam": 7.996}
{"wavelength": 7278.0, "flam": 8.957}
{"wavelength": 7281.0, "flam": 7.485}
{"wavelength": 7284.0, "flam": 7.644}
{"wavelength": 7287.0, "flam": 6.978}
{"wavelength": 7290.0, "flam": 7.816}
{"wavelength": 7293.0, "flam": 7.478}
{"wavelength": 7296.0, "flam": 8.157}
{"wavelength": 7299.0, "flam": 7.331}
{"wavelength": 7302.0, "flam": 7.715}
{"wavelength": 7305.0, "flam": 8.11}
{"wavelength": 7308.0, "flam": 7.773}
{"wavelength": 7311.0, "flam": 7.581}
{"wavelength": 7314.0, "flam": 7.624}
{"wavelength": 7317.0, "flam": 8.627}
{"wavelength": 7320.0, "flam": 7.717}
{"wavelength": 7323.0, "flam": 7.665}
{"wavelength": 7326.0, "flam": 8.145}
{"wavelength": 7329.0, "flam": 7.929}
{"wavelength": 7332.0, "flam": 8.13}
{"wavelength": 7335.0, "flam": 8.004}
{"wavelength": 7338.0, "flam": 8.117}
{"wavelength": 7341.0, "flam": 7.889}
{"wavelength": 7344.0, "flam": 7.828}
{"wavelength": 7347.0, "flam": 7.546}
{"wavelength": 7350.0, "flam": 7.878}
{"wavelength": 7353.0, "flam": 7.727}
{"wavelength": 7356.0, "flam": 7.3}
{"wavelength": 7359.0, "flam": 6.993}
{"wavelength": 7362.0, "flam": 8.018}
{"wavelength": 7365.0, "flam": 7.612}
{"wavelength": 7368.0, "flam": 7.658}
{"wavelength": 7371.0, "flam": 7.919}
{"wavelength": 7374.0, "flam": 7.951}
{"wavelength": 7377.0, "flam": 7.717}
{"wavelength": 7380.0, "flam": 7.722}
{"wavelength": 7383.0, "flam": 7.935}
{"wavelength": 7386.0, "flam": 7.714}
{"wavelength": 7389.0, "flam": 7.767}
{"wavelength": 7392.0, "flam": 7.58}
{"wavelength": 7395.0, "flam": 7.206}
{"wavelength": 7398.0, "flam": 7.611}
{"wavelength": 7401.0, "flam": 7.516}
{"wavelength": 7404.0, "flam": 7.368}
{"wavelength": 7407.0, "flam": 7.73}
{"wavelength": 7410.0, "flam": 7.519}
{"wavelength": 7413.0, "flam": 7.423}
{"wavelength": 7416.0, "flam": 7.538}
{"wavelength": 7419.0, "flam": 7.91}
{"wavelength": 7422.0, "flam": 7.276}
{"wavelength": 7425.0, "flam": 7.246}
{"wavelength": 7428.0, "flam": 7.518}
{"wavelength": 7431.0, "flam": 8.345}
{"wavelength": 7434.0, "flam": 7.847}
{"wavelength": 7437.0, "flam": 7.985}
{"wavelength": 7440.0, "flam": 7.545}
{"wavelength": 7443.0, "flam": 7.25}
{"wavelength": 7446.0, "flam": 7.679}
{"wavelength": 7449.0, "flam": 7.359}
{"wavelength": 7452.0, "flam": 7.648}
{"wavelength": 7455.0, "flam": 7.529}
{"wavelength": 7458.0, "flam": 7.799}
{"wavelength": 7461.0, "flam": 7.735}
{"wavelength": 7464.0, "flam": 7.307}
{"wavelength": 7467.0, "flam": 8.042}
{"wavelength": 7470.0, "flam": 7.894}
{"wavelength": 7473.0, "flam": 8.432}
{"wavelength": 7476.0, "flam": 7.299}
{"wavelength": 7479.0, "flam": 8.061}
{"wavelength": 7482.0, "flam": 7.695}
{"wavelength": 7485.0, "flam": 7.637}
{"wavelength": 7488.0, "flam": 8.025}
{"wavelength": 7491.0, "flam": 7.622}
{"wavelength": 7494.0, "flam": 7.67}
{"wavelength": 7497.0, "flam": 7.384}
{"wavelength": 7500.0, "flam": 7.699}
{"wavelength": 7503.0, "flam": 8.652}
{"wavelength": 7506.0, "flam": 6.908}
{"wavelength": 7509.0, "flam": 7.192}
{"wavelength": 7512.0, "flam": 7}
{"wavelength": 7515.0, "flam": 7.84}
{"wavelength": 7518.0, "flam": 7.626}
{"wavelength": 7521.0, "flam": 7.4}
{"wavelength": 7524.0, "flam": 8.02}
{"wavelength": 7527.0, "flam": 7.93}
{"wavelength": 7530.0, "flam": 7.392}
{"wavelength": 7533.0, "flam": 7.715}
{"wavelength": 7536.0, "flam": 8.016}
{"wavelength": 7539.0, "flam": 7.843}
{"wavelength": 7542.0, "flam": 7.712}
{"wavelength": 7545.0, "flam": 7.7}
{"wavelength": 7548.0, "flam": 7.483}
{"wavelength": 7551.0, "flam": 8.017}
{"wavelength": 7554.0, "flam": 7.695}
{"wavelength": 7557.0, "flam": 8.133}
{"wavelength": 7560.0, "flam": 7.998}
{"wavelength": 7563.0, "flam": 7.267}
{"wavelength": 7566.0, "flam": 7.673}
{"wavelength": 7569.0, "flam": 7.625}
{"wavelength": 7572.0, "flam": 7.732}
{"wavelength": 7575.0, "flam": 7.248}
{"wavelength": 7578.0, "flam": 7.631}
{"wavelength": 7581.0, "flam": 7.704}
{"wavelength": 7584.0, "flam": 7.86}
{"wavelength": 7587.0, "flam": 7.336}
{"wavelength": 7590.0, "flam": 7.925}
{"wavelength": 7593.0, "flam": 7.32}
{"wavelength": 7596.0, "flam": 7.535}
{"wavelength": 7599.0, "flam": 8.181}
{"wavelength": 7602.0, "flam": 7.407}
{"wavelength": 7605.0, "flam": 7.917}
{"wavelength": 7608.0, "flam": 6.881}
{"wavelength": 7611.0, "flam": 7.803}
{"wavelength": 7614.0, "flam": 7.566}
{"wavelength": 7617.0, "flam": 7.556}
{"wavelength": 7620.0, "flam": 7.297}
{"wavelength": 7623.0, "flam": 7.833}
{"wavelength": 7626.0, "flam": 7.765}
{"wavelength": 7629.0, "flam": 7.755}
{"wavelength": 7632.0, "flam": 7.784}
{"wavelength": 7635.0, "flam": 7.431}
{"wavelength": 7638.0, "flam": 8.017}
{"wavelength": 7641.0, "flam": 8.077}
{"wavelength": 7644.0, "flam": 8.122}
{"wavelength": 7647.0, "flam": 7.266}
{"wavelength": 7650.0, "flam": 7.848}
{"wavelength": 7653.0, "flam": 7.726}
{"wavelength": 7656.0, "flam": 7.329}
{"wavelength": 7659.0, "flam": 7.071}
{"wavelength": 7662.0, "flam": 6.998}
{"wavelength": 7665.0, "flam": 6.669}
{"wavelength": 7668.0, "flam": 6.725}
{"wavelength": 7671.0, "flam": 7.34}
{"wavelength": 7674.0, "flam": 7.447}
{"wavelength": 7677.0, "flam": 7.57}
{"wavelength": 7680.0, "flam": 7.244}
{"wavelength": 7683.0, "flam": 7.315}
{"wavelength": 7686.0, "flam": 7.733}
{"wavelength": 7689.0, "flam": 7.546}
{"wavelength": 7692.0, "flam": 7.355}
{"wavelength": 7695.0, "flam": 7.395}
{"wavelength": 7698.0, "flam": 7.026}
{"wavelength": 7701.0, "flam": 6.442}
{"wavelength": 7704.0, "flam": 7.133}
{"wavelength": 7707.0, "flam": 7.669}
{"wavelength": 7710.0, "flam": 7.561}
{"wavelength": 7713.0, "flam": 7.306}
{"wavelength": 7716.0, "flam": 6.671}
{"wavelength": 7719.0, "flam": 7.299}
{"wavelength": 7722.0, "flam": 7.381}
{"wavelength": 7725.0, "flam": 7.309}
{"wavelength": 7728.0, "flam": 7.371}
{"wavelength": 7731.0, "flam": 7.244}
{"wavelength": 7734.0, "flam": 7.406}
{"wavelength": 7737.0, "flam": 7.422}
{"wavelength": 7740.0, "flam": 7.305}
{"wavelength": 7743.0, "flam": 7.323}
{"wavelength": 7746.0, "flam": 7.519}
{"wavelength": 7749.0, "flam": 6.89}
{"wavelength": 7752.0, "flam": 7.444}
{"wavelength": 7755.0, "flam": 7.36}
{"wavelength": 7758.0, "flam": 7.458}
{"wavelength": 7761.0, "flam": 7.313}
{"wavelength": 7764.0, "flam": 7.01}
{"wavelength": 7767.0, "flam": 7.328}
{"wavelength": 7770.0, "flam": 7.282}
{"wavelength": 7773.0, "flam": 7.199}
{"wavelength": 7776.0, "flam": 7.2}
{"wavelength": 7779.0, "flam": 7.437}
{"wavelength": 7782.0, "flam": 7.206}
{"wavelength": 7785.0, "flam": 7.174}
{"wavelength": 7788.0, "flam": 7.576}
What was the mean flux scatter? 0.32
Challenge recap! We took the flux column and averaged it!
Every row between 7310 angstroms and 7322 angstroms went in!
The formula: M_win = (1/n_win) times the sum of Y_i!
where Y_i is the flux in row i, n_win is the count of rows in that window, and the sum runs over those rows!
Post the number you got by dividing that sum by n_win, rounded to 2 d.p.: 7.89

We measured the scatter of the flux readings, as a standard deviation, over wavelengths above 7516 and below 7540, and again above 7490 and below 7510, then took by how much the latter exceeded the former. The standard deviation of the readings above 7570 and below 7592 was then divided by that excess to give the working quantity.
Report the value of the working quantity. 0.9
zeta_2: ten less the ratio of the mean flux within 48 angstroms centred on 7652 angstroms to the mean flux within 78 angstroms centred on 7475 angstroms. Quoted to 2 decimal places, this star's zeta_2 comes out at 9.02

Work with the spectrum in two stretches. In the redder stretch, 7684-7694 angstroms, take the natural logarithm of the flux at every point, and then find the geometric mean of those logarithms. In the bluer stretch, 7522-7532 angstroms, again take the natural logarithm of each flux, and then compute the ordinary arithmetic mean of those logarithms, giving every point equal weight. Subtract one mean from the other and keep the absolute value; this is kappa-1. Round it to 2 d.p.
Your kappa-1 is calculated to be 0.03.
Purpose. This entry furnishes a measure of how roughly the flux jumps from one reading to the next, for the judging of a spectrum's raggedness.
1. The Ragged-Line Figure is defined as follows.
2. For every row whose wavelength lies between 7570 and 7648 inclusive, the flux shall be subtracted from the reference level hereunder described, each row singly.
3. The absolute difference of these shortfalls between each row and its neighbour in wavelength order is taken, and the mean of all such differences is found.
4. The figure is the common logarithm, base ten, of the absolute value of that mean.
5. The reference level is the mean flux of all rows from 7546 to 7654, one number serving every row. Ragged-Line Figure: -0.399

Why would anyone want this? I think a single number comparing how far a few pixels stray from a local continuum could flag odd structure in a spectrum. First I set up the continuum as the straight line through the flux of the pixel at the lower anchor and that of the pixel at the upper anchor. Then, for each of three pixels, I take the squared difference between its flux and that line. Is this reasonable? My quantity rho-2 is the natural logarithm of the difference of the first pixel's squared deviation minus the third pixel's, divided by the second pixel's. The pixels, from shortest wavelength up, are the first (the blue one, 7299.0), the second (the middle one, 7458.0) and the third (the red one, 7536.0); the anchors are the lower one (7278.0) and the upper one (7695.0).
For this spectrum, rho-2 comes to 2.3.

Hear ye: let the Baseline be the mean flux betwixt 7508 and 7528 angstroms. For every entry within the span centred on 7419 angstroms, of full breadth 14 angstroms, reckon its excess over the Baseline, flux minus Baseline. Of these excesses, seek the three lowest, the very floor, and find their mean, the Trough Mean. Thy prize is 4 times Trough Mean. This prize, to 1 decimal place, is -1.0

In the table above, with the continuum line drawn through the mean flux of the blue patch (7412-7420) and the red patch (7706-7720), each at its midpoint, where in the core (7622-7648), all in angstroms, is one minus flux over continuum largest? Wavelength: 7647.0 angstroms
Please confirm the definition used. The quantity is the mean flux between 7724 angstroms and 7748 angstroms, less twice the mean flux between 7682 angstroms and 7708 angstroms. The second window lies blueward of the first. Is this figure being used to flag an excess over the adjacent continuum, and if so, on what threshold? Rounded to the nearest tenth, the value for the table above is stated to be -7.2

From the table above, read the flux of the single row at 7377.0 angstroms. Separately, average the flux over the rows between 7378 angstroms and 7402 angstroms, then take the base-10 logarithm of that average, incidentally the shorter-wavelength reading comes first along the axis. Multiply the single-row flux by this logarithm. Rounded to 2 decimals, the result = 6.81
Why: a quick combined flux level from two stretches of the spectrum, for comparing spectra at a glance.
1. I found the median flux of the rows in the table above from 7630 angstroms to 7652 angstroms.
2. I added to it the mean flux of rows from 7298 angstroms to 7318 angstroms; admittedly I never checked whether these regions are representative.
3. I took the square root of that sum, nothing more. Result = 3.96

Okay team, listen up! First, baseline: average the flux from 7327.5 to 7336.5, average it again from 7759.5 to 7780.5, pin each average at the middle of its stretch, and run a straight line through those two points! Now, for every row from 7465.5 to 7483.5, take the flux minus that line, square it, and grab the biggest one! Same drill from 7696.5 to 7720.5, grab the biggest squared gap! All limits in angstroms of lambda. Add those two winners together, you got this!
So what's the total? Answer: 1.3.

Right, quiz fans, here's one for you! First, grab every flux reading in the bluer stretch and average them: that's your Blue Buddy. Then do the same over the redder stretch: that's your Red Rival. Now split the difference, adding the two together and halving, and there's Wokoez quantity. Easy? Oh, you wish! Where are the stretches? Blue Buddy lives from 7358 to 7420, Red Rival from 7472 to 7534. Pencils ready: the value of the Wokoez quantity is 7.66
